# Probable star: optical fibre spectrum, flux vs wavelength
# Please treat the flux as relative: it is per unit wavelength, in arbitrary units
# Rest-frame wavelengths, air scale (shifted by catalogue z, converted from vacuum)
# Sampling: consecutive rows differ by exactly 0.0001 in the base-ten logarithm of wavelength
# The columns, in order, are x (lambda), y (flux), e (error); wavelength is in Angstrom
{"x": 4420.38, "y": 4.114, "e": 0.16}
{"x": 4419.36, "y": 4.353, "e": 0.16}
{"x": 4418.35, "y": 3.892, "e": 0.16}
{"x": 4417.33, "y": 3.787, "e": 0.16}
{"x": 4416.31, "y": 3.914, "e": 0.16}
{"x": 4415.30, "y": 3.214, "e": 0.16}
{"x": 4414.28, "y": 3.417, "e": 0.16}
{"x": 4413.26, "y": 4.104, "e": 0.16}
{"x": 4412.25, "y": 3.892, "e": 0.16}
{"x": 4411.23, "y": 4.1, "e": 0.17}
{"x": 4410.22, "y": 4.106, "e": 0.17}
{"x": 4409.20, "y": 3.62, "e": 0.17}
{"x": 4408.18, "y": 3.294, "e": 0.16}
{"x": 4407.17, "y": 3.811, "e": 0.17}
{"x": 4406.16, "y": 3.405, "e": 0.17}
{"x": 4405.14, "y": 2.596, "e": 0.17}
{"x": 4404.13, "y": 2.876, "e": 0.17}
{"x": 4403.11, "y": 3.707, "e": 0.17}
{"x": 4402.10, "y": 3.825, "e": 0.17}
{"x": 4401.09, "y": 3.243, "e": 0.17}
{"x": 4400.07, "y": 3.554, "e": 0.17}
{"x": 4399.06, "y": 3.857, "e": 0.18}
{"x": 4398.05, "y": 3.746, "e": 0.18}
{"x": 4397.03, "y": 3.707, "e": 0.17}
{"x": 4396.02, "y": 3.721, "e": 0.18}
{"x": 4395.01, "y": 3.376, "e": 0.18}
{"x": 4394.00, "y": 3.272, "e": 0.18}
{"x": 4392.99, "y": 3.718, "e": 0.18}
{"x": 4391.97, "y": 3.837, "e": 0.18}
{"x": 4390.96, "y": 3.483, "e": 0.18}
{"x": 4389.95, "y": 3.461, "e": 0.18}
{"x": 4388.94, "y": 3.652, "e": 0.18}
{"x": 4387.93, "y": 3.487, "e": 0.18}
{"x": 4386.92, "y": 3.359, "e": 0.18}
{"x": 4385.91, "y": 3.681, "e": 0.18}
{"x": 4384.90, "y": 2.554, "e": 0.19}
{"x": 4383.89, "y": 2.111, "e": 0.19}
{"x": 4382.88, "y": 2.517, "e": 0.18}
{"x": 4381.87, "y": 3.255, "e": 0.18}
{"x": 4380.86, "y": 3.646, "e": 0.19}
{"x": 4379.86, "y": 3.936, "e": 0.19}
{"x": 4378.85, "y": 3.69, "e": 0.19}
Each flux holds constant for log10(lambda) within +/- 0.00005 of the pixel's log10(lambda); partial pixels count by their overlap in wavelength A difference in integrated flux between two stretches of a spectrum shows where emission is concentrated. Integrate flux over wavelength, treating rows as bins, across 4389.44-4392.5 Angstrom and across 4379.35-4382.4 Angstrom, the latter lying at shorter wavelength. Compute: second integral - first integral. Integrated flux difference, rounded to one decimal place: 0.0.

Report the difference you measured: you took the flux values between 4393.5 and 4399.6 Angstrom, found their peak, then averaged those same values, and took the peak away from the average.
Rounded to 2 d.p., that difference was -0.24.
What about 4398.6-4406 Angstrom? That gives -0.48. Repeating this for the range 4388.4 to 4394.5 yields -0.27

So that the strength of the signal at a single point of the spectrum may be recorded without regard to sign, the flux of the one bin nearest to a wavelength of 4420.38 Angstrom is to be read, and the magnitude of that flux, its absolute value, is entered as 4.1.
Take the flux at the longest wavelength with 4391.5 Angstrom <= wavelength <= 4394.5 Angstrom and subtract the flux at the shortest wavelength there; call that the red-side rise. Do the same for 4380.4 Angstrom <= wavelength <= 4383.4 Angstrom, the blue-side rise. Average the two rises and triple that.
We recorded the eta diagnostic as -2.5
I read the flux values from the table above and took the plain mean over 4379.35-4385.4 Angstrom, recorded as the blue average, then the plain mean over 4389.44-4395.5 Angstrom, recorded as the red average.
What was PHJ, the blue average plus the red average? 6.53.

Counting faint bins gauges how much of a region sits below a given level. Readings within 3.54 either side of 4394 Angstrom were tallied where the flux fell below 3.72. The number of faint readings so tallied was 5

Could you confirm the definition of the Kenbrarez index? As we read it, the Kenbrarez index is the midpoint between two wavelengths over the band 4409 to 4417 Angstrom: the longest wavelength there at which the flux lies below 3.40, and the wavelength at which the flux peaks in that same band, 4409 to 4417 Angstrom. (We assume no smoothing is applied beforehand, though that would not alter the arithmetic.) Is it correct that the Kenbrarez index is 4412.8 Angstrom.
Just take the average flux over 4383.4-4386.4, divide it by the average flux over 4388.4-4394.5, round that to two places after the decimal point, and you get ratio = 0.78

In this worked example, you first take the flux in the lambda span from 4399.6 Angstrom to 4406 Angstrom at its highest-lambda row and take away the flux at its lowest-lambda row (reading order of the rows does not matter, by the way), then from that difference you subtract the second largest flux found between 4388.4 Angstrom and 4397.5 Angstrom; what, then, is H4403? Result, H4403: -4.7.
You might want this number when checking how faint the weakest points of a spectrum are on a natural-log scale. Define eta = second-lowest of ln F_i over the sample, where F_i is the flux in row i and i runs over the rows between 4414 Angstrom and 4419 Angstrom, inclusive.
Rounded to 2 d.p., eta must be 1.23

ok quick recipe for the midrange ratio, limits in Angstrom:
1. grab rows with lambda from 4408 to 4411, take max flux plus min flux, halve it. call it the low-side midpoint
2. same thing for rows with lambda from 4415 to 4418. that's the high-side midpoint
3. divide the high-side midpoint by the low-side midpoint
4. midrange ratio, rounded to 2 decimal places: 0.96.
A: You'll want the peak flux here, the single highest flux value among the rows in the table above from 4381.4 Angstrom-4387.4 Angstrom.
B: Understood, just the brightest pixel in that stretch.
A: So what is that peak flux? 3.681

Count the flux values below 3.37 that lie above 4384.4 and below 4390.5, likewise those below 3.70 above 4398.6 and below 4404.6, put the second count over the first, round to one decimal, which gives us 1.5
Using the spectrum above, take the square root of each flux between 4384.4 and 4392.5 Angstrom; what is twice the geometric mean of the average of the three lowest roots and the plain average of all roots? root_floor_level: 3.61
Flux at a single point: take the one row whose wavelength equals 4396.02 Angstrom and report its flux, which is 3.721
